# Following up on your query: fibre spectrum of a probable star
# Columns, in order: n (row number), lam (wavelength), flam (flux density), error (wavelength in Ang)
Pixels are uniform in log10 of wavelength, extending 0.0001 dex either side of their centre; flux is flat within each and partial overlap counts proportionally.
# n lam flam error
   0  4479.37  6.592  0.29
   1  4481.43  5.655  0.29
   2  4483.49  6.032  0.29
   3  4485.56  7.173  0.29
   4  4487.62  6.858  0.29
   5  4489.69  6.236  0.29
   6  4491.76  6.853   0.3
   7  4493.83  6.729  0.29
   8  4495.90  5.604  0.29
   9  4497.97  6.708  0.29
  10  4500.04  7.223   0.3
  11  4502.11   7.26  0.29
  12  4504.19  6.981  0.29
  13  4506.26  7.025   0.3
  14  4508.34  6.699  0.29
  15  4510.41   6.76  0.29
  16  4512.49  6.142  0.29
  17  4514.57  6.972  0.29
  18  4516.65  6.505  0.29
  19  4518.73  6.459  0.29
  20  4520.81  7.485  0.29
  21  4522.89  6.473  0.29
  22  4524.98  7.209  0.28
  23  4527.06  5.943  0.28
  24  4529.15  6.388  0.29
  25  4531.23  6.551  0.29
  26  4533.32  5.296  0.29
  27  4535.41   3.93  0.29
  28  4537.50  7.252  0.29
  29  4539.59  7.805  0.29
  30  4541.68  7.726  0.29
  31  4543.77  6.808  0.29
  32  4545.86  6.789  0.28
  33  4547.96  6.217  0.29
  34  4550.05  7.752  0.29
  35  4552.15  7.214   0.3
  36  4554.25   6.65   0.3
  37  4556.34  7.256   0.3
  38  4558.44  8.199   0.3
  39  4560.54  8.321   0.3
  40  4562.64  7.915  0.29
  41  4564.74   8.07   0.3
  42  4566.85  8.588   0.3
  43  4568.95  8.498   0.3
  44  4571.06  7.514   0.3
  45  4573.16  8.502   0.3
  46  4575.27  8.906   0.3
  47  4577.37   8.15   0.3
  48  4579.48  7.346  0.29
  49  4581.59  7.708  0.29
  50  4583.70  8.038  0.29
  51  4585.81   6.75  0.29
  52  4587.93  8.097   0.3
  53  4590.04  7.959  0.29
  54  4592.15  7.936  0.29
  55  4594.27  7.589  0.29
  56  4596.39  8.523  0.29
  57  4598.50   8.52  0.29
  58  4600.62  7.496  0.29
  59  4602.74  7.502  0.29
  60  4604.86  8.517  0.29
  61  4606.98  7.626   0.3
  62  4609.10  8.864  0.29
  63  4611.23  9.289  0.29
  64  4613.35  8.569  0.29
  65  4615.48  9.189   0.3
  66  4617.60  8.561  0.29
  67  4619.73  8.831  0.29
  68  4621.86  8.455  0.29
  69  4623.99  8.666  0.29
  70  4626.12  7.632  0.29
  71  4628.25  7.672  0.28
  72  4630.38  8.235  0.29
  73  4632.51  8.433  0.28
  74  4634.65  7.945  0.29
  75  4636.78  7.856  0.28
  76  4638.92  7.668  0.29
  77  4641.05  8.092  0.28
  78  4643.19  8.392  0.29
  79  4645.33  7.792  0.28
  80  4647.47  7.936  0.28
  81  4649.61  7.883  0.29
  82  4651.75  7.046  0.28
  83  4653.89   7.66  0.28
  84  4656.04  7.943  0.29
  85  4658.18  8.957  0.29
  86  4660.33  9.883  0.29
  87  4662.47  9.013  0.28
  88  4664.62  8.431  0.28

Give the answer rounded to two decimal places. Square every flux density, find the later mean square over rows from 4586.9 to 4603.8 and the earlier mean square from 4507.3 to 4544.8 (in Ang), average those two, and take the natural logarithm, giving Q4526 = 3.98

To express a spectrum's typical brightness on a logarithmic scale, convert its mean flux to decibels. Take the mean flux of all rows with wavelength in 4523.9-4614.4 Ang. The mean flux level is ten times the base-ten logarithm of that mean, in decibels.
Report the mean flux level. 8.8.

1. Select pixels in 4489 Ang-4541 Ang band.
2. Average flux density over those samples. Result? 6.6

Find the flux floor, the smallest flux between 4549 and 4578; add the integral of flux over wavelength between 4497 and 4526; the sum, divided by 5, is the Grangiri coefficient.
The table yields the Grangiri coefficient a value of 41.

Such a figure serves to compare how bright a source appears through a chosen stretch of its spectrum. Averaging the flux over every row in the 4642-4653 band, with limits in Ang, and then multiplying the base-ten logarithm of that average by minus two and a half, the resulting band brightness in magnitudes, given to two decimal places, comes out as -2.23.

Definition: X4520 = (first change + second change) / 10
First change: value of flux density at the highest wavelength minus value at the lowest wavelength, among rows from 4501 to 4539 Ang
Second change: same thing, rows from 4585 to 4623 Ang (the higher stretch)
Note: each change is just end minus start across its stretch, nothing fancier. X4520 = 0.17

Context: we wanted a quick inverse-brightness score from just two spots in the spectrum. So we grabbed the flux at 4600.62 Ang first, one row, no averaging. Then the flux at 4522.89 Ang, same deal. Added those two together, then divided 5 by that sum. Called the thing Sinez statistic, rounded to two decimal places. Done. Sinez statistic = 0.36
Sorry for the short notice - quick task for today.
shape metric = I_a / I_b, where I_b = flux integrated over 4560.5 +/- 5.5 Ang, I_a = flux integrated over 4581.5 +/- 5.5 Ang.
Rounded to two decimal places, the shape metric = 0.96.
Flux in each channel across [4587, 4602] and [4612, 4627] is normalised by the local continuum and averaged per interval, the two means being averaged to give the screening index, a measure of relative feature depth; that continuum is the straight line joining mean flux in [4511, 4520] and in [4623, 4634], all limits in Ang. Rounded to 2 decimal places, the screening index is 1.06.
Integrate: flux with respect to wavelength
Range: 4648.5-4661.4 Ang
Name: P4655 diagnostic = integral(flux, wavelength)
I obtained 106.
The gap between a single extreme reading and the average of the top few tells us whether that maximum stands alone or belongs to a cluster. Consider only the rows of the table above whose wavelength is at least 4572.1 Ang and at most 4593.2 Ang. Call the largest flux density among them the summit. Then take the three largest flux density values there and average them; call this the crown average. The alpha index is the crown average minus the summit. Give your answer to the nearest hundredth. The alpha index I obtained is -0.39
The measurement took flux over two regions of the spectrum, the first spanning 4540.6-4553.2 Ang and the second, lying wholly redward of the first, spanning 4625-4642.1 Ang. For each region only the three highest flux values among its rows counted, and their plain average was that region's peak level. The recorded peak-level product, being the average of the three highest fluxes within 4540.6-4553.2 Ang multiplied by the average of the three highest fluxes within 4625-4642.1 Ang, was 62.4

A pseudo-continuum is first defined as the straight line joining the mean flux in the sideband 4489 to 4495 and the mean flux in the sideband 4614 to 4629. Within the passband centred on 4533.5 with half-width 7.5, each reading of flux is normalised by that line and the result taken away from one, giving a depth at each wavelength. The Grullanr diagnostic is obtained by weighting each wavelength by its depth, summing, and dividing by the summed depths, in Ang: 4532.2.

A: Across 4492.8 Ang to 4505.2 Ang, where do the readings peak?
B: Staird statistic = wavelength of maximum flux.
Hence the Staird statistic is 4502.11 Ang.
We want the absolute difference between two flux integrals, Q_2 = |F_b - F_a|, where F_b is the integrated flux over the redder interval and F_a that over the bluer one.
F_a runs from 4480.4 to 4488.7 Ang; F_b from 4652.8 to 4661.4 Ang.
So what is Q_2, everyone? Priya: 21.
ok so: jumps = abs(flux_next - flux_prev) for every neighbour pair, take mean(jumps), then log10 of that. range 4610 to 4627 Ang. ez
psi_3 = -0.26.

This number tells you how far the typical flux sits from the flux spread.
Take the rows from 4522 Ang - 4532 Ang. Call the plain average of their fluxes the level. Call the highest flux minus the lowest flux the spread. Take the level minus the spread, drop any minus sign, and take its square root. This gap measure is 2.29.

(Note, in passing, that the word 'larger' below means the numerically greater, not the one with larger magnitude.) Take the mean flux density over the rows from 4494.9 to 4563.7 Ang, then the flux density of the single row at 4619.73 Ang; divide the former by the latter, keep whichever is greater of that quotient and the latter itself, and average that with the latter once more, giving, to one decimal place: 8.8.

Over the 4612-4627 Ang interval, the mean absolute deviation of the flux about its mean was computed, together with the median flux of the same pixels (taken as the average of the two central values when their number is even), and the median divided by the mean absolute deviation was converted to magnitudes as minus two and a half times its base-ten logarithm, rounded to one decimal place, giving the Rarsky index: -3.7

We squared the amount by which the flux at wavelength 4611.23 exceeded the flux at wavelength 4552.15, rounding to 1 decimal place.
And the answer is 4.3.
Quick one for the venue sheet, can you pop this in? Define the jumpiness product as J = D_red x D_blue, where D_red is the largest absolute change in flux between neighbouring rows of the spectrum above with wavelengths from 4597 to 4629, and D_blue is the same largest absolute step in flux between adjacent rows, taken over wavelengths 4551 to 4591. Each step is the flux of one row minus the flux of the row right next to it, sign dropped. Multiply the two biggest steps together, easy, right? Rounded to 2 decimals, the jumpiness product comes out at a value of 1.67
